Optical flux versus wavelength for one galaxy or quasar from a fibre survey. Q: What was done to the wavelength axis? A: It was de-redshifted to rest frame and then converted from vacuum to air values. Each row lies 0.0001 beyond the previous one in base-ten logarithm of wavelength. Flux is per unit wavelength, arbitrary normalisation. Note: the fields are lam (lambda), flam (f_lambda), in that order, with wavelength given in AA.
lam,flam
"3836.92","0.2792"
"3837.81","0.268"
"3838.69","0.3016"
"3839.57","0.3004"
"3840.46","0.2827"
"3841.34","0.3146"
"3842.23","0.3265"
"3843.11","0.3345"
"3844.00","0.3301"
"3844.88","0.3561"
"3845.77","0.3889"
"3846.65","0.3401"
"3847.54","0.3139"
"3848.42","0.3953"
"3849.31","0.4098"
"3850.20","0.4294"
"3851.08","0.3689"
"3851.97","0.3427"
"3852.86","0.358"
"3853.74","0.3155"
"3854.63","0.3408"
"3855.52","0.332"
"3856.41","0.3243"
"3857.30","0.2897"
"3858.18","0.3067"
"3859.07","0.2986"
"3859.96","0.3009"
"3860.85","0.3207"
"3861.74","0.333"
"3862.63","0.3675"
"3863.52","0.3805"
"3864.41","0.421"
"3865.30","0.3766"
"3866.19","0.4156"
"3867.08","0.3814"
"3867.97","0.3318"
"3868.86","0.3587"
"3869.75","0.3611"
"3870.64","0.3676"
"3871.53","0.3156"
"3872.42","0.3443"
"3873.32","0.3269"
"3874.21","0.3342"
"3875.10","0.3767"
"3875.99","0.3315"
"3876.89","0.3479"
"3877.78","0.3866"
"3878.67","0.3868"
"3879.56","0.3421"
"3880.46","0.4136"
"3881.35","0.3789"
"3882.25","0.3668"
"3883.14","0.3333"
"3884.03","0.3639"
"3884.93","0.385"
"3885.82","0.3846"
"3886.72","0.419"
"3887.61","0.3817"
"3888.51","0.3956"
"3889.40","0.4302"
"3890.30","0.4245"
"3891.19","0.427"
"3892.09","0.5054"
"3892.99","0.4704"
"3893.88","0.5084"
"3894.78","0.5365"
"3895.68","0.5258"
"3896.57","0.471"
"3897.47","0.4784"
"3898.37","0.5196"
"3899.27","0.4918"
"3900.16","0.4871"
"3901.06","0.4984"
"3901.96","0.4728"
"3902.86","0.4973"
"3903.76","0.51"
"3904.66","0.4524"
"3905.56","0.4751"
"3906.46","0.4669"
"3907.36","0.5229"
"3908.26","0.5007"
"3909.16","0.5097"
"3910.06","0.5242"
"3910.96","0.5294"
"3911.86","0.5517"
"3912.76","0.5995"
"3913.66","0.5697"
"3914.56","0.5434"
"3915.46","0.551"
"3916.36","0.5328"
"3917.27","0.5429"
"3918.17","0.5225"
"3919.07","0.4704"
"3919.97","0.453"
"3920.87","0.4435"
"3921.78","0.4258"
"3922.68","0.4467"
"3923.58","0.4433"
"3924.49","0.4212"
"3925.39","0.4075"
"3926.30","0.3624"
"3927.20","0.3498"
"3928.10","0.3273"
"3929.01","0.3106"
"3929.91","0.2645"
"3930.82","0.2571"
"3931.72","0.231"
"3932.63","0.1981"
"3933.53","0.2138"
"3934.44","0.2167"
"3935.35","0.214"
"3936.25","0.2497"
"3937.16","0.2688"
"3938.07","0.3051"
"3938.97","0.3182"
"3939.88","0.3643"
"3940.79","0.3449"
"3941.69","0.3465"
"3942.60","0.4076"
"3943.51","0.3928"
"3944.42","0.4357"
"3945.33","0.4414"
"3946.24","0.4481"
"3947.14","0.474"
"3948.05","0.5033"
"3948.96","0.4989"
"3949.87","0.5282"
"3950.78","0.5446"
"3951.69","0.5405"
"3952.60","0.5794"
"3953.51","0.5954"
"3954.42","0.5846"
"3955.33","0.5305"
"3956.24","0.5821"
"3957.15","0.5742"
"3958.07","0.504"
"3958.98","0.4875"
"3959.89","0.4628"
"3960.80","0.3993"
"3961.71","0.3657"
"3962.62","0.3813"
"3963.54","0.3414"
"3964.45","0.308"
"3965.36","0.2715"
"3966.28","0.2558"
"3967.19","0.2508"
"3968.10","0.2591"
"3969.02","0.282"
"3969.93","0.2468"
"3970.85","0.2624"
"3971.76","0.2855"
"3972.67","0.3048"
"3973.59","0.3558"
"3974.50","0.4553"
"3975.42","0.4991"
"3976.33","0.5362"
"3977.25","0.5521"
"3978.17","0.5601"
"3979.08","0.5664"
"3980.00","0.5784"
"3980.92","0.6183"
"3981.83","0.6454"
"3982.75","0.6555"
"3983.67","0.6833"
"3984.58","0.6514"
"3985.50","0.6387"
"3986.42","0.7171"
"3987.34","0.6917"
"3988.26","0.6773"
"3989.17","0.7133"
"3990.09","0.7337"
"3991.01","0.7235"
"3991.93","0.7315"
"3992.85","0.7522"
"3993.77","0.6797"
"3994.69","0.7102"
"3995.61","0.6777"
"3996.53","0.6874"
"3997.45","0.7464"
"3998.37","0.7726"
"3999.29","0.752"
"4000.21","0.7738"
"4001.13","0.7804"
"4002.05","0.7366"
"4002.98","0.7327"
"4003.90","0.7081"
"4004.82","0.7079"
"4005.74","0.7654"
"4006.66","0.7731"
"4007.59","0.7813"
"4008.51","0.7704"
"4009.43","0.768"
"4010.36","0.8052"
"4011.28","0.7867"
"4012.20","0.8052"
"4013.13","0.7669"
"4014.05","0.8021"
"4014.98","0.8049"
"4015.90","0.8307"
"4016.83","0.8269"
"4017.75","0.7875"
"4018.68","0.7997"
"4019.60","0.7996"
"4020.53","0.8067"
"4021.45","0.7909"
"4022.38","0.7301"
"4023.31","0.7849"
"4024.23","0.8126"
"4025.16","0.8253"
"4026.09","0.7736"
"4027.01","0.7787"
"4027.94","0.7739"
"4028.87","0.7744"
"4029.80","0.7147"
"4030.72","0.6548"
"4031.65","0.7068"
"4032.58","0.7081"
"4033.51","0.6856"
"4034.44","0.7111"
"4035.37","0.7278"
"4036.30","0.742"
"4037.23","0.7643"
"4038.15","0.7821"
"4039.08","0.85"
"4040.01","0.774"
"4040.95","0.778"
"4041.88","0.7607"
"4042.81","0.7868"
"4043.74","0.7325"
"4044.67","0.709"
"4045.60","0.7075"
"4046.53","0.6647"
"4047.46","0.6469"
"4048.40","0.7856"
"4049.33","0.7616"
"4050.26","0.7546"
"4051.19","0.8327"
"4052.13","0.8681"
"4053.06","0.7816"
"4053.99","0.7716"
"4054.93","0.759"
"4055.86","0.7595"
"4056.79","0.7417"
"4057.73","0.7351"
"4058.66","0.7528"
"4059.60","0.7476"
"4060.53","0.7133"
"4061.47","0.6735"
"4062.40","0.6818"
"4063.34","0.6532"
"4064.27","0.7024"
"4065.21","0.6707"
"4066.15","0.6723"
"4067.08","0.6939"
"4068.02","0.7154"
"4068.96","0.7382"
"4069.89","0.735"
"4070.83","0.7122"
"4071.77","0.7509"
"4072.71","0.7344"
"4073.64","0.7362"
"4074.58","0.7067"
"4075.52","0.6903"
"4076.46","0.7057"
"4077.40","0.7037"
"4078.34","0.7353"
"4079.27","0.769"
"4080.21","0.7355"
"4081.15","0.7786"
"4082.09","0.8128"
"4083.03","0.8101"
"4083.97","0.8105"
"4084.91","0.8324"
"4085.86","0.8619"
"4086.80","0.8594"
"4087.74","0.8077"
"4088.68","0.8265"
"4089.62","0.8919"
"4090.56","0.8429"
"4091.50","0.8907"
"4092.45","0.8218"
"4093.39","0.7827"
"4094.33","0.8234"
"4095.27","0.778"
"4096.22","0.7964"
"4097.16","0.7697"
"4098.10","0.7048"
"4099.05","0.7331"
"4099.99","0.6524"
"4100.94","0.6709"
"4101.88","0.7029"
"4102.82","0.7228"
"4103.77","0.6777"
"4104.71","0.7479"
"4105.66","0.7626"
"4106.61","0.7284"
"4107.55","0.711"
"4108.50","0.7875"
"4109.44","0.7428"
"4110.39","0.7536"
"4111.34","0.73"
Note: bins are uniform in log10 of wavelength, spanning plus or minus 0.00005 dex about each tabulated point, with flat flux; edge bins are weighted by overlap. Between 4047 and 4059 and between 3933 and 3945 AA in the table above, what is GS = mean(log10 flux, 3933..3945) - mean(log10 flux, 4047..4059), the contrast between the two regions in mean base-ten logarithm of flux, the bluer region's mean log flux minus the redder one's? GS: -0.4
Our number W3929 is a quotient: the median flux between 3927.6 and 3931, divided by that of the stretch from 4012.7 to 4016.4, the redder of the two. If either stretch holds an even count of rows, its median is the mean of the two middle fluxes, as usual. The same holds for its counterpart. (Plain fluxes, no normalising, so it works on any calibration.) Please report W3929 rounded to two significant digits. 0.36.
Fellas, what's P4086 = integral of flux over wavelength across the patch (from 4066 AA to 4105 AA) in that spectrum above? 30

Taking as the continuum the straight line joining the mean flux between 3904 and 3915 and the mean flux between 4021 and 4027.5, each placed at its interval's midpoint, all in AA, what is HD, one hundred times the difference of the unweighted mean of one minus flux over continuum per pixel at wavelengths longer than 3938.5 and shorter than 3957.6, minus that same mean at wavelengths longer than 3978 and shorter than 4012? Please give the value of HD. 21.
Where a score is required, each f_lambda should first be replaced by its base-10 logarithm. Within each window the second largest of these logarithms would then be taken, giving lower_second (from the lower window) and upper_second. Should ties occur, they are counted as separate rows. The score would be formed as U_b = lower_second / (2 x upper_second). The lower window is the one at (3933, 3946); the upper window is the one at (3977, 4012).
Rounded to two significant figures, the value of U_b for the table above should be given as 1.7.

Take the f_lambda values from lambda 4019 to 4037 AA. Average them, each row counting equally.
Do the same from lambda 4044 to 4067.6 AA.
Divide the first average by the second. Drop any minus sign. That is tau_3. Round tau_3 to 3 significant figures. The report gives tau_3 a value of 1.03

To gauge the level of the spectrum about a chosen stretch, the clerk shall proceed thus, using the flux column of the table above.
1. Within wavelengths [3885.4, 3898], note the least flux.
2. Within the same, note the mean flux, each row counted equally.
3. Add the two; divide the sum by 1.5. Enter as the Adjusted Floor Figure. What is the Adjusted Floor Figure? 0.6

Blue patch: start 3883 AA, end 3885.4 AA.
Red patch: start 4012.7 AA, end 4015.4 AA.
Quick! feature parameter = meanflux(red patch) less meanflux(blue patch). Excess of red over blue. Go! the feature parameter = 0.43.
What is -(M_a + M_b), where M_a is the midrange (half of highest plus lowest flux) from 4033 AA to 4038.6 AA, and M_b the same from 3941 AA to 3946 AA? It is -1.13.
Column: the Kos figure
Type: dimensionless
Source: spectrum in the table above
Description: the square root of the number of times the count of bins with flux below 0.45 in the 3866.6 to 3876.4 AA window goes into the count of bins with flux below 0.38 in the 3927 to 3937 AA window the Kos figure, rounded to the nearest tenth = 1.0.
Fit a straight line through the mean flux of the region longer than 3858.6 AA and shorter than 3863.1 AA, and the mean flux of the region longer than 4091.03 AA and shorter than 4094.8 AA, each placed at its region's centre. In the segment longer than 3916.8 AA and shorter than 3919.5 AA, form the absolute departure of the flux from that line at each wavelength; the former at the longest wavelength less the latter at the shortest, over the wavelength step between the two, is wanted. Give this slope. -0.042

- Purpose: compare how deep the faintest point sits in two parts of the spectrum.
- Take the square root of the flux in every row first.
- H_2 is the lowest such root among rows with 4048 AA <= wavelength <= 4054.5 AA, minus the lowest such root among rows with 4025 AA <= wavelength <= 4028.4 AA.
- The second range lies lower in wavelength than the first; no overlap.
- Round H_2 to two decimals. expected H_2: -0.01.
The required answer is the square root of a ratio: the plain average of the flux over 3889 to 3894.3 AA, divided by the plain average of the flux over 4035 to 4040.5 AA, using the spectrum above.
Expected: 0.77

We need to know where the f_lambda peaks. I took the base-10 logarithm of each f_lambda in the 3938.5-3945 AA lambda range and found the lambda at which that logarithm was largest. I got 3944.42 AA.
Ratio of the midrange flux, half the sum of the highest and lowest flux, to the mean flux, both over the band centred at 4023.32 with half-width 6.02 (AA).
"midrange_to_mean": 0.988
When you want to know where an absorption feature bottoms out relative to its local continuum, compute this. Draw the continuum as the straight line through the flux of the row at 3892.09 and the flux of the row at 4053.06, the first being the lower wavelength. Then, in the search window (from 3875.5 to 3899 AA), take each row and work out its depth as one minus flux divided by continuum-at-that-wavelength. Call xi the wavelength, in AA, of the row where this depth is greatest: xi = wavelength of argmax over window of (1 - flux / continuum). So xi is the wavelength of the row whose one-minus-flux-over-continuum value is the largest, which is 3883.14 AA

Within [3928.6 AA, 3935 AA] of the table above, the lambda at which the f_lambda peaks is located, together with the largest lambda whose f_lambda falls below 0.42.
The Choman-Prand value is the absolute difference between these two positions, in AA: 5.4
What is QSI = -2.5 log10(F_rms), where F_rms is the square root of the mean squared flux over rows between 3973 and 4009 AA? 0.42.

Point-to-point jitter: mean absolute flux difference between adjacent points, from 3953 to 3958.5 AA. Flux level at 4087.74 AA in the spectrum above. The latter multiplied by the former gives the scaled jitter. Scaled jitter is 0.031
